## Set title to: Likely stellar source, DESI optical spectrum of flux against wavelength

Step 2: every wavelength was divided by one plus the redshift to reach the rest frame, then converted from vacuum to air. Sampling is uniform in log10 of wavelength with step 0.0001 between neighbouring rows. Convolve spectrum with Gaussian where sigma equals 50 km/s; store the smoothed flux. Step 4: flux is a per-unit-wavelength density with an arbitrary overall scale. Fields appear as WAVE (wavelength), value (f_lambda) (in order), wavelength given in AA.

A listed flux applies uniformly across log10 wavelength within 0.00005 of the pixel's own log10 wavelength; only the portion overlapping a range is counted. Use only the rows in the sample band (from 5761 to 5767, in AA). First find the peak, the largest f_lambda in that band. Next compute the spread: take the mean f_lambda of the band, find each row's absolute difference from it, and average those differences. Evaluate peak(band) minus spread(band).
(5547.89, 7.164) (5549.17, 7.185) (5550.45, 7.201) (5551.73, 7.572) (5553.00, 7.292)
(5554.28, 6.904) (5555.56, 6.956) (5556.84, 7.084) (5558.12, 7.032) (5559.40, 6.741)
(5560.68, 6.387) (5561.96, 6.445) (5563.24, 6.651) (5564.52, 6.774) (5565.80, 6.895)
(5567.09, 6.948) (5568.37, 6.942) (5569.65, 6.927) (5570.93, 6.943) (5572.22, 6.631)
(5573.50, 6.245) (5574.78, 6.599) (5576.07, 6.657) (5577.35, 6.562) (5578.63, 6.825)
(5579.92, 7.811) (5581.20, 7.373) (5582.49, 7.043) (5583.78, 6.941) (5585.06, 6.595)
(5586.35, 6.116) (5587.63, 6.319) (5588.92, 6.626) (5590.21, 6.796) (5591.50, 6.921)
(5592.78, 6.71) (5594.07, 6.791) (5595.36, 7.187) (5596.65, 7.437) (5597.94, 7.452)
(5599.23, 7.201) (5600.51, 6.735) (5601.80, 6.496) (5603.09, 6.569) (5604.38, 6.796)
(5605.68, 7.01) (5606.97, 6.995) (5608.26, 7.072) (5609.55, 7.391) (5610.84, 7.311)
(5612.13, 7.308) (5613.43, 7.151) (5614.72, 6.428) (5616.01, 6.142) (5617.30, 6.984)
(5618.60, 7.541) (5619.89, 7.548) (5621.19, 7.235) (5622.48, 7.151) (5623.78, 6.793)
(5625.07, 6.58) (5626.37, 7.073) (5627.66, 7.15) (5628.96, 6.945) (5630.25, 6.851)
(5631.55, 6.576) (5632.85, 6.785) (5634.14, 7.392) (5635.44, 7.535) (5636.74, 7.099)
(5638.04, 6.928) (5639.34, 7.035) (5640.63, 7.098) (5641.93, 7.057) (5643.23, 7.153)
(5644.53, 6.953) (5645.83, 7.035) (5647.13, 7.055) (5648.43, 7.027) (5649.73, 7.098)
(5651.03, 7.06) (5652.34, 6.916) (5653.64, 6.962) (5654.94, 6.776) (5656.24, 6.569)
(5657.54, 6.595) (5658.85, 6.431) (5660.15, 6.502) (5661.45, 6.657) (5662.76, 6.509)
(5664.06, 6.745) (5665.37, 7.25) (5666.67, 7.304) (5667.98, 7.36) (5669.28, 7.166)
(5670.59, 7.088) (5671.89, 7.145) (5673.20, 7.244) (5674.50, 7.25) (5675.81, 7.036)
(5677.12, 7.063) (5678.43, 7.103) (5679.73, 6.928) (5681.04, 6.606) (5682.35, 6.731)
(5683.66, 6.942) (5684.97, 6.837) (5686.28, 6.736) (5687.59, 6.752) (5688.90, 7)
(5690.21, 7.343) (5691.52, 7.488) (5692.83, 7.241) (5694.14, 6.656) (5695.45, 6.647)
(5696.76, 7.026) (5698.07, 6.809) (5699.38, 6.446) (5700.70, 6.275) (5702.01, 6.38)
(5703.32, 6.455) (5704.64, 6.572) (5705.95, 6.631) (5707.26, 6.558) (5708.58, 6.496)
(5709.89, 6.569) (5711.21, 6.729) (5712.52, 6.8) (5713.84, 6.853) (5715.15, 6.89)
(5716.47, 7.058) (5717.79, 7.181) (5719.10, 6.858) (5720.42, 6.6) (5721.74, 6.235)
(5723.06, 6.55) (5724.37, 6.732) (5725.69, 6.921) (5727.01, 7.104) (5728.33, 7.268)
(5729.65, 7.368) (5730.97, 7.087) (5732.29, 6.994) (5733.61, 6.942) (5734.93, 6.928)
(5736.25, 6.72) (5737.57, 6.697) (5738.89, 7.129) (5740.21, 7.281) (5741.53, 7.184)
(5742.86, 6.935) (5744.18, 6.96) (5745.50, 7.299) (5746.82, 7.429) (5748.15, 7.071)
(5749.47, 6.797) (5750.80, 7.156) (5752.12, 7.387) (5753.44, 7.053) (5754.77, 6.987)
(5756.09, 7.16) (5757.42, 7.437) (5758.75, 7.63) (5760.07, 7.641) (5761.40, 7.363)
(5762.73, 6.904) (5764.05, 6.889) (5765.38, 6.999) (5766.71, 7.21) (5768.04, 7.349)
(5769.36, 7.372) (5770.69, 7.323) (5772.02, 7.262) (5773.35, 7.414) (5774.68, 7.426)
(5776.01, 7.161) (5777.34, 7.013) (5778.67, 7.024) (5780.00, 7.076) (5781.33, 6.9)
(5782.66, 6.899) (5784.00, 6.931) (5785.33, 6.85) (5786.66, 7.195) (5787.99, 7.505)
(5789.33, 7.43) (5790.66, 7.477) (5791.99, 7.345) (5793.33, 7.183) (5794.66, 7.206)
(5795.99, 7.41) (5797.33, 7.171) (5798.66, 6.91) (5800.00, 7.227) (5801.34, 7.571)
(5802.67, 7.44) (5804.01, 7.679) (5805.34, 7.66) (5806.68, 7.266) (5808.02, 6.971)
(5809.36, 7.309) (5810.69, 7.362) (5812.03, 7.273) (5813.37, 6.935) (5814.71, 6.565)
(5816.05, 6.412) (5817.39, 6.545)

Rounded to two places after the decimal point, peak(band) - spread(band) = 7.19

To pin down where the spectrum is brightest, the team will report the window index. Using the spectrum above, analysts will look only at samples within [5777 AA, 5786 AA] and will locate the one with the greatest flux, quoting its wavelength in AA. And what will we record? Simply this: 5780.00 AA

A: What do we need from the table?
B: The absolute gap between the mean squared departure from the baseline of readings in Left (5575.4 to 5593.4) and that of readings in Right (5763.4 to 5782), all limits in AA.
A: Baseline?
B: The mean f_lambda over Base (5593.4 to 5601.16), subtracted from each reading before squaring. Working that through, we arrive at 0.24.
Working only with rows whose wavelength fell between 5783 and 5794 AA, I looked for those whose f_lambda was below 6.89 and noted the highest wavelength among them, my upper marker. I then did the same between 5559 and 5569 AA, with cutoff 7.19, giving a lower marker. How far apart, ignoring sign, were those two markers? 217.0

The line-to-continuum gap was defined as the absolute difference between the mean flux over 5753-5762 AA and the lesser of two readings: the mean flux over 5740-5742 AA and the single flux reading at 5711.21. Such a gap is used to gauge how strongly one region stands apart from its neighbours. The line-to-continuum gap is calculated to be 0.60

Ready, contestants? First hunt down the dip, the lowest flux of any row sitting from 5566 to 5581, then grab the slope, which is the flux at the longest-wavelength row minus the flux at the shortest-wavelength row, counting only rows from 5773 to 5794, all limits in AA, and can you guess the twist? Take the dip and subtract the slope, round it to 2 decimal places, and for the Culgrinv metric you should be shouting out 6.48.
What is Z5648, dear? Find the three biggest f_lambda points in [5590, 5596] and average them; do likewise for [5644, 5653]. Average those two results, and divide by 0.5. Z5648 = 14.0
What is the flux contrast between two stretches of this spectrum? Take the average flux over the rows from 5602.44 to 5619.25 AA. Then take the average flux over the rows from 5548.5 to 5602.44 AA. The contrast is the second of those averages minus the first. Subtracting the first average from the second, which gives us -0.10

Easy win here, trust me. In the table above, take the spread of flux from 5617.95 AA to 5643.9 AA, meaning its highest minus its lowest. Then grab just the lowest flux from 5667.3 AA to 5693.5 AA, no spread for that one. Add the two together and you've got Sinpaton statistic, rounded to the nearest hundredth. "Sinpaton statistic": 7.58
